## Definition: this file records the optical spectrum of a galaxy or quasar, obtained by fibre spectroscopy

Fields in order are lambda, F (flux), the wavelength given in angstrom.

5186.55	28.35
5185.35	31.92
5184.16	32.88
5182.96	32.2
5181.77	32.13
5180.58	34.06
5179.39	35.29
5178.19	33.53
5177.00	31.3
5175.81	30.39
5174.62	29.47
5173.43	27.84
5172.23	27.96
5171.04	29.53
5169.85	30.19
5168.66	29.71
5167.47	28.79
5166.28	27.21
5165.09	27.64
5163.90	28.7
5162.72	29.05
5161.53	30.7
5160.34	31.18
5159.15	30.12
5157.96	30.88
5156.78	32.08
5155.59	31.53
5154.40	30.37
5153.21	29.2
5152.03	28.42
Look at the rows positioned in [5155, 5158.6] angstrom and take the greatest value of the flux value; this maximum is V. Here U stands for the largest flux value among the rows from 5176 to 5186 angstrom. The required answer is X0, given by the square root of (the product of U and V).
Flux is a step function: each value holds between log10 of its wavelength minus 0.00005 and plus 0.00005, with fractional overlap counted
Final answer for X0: 34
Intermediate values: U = 35.29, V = 32.08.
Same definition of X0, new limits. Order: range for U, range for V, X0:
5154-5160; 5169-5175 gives 31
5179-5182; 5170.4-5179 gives 34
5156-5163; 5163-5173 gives 31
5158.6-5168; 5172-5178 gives 31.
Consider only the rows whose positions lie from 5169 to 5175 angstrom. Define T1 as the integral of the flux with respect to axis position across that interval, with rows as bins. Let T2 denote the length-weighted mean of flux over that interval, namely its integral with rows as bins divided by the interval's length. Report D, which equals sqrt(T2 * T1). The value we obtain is 71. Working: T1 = 174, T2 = 29.0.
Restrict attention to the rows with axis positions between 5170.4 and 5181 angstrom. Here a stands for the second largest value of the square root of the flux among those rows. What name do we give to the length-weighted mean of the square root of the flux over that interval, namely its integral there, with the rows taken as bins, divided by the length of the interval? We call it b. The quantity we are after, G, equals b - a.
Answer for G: -0.28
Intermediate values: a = 5.84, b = 5.56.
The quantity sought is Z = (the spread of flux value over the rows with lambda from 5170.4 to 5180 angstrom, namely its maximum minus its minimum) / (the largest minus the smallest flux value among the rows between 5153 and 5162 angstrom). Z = 2.6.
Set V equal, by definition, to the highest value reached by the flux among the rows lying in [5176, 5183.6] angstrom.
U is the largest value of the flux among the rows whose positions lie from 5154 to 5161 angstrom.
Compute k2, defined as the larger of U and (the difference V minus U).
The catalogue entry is 32.1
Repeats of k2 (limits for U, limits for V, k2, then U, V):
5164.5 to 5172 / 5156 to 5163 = 30.2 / 30.19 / 32.08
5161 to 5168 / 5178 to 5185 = 30.7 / 30.7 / 35.29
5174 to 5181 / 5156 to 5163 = 35.3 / 35.29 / 32.08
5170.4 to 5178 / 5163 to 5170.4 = 31.3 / 31.3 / 30.19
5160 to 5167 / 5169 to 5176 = 31.2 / 31.18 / 30.39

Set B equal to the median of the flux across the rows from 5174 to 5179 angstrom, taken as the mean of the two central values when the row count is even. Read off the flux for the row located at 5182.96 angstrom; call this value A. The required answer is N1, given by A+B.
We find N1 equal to 63.0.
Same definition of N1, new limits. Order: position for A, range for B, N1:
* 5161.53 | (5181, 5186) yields 62.9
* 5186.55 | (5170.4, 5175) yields 57.1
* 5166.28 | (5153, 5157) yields 58.2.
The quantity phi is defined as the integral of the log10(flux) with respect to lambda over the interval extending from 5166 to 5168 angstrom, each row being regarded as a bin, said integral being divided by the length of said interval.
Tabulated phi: 1.45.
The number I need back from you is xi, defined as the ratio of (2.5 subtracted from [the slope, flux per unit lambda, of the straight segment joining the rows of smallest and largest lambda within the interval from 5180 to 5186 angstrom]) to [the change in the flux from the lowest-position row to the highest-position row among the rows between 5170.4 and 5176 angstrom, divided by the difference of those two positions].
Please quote -16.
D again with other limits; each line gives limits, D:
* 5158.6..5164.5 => 73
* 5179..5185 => 81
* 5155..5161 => 76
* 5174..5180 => 78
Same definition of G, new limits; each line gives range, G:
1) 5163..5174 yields -0.10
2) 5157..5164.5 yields -0.06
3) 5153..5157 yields -0.08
